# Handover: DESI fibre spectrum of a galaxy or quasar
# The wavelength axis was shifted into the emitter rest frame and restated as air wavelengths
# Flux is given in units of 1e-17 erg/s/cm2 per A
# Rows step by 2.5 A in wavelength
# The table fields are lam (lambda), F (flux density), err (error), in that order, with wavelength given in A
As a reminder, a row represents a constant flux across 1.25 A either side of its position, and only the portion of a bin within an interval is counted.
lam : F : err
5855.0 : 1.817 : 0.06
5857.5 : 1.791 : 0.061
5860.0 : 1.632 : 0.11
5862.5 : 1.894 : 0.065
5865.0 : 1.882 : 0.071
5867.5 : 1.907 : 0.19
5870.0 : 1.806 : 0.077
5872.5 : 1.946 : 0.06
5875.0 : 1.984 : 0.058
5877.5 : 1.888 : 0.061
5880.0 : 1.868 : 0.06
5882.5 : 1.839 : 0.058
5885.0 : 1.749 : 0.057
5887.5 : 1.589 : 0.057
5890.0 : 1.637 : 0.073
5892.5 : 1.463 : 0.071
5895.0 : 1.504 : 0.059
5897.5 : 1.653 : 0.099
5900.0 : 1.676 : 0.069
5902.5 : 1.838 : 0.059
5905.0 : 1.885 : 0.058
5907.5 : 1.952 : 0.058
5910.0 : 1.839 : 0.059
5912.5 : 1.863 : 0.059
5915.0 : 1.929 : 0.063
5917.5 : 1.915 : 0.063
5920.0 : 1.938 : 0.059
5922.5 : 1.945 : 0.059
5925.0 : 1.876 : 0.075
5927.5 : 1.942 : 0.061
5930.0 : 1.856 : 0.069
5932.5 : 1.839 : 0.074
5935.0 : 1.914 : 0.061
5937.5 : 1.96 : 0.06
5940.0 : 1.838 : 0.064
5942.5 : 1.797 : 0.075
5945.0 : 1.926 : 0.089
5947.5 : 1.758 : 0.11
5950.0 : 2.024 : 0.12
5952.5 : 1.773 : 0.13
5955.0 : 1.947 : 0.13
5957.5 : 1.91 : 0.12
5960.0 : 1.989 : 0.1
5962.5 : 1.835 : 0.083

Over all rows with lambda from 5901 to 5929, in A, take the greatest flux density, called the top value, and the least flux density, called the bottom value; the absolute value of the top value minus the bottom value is 0.11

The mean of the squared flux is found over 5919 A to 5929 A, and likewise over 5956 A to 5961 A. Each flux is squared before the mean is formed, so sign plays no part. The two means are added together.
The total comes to 7.5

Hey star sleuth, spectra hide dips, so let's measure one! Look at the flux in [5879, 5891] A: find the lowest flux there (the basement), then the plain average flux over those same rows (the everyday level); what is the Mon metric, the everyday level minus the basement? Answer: 0.147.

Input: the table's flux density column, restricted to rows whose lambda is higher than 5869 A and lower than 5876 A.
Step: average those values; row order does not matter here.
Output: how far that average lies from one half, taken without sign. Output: 1.41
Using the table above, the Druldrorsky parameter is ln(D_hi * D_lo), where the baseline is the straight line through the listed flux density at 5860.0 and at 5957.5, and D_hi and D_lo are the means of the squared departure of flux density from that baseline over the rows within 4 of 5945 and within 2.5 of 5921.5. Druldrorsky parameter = -8.9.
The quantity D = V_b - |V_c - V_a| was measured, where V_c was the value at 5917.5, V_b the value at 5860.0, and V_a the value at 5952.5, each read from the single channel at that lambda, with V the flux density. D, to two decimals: 1.49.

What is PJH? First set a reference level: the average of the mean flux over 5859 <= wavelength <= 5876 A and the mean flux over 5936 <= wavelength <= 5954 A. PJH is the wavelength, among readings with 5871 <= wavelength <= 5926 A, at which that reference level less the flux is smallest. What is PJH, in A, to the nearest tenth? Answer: 5875.0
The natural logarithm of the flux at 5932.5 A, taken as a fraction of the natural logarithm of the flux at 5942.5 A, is 1.04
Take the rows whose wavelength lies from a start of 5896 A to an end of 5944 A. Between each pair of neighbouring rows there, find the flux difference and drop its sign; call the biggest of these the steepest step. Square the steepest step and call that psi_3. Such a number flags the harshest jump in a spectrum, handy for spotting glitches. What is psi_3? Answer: 0.026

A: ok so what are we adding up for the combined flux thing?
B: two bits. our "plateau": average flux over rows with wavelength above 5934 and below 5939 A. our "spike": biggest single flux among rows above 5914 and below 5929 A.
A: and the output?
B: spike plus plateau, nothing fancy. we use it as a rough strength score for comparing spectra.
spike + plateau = 3.88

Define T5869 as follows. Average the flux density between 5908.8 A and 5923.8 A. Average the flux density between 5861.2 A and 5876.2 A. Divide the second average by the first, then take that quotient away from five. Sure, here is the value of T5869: 4.00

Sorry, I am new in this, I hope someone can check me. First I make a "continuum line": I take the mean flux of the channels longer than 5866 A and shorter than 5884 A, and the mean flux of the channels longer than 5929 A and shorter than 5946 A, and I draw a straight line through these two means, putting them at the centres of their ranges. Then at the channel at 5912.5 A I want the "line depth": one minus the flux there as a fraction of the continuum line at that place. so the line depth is 0.01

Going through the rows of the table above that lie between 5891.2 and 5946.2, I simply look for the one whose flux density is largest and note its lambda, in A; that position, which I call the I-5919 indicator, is 5937.5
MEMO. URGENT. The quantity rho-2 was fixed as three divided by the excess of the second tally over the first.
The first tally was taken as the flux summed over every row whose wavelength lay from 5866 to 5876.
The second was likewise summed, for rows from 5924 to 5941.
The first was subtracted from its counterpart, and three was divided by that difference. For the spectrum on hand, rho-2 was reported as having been 0.54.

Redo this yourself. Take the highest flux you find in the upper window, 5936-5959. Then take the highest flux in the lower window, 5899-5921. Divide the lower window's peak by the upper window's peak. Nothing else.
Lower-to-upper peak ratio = 0.964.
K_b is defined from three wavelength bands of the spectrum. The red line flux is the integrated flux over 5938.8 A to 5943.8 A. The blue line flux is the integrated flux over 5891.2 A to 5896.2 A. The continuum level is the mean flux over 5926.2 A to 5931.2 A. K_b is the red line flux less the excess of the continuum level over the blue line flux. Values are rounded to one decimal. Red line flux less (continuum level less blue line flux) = 14.6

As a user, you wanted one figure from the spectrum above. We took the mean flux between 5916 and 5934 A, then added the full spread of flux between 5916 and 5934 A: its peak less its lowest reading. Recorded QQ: 2.01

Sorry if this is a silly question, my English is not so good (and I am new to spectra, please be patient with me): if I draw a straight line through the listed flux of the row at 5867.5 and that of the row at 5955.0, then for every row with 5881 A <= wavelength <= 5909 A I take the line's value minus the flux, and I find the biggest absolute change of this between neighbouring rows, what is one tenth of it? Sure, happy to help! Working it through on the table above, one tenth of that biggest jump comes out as 0.018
